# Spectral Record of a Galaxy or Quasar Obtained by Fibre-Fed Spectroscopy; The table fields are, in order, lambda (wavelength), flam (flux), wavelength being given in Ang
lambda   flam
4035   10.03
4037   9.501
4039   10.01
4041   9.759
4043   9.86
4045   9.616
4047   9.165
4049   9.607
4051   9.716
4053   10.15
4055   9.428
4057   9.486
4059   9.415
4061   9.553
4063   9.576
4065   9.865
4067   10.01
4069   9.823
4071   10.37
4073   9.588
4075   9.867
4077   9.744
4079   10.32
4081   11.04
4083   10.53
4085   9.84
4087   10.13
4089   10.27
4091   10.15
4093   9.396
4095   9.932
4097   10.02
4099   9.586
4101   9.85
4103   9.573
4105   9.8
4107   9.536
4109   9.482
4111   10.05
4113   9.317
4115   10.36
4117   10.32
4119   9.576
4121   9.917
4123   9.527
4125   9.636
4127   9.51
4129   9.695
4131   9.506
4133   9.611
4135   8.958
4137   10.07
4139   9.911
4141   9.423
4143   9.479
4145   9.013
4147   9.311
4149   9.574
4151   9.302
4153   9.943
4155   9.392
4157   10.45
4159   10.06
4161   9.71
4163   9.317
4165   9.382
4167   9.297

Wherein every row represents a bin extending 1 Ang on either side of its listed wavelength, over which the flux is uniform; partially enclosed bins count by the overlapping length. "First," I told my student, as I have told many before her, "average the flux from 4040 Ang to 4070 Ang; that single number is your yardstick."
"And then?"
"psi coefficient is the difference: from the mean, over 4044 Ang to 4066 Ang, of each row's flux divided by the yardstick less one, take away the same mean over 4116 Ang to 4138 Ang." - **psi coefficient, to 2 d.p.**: -0.01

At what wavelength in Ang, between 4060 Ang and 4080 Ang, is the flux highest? 4071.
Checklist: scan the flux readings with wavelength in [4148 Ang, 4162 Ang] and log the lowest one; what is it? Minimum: 9.302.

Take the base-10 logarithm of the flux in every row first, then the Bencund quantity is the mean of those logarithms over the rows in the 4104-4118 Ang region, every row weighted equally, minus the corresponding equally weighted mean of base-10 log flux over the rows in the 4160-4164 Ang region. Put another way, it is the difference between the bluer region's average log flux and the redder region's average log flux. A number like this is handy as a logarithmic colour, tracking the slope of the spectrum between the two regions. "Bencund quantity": 0.014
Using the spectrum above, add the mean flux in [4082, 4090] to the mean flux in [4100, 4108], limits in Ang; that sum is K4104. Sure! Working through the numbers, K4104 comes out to 19.9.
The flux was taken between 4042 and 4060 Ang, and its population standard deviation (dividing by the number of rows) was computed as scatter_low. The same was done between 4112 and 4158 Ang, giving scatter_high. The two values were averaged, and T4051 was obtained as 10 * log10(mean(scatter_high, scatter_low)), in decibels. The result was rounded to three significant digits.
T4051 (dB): -4.84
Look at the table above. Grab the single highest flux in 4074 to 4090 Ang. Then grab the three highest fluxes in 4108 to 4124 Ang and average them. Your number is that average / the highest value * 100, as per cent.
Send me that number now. 93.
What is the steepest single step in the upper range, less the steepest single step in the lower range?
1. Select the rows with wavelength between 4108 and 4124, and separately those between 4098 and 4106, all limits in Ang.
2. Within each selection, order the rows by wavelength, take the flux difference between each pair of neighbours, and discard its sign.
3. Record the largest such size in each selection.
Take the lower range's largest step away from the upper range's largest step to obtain 0.8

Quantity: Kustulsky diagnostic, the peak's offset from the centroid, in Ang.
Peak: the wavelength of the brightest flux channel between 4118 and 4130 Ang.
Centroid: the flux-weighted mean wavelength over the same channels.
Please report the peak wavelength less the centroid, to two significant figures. -3.0 Ang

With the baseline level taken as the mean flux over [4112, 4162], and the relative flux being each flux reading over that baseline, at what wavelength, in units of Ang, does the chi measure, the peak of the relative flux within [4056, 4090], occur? 4081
